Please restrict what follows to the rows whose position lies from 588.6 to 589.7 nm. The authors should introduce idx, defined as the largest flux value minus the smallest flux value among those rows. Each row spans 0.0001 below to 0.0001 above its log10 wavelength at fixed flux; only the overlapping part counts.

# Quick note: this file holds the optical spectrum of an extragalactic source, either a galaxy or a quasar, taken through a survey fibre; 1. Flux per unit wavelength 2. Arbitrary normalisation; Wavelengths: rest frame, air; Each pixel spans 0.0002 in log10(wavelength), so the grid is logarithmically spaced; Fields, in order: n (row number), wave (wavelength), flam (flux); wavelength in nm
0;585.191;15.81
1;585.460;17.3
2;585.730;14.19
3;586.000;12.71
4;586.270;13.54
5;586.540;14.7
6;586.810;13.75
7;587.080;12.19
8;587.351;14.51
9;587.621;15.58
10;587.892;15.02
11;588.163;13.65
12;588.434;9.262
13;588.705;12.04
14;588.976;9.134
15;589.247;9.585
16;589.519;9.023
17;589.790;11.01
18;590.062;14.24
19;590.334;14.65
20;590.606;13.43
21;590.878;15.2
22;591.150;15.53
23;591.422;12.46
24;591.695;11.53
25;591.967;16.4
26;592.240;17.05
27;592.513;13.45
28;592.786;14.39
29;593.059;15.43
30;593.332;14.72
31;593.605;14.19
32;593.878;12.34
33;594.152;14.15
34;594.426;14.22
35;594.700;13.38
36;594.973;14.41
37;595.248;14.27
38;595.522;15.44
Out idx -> 3.0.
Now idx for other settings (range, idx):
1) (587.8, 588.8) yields 5.8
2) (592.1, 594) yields 4.7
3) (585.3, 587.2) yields 5.1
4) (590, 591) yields 1.8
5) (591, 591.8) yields 4.0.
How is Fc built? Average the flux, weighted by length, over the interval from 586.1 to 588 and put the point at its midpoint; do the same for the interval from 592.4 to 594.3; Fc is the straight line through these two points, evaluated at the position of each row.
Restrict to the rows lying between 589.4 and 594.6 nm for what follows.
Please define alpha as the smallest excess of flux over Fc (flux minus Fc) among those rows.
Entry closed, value -5.1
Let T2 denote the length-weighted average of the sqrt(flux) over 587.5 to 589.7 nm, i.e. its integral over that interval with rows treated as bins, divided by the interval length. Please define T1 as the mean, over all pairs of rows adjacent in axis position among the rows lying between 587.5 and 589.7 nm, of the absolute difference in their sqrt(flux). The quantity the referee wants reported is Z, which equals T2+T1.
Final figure 3.67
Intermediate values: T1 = 0.28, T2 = 3.39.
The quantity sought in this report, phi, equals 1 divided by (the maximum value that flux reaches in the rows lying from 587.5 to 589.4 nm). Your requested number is 0.064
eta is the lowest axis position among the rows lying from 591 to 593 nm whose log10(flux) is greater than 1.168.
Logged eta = 591.150 nm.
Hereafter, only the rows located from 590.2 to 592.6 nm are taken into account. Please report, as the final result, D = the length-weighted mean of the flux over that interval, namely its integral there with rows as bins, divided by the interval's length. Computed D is 14.4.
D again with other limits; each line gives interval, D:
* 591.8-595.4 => 14.5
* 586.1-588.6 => 13.5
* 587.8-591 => 12.1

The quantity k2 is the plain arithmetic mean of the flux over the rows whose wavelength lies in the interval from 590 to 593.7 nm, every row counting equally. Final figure 14.5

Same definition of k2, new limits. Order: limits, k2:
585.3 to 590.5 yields 13.0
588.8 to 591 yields 12.0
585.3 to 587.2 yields 14.1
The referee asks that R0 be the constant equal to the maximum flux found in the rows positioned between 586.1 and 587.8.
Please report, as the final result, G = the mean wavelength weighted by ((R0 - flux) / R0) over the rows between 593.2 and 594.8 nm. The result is 594.08 nm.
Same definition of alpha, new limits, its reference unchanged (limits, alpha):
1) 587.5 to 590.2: -5.1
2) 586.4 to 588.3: -2.0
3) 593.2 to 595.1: -1.8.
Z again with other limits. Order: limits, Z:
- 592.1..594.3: 4.00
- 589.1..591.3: 3.76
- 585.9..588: 3.90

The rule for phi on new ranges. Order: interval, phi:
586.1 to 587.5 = 0.068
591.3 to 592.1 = 0.061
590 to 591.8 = 0.064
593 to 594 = 0.065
